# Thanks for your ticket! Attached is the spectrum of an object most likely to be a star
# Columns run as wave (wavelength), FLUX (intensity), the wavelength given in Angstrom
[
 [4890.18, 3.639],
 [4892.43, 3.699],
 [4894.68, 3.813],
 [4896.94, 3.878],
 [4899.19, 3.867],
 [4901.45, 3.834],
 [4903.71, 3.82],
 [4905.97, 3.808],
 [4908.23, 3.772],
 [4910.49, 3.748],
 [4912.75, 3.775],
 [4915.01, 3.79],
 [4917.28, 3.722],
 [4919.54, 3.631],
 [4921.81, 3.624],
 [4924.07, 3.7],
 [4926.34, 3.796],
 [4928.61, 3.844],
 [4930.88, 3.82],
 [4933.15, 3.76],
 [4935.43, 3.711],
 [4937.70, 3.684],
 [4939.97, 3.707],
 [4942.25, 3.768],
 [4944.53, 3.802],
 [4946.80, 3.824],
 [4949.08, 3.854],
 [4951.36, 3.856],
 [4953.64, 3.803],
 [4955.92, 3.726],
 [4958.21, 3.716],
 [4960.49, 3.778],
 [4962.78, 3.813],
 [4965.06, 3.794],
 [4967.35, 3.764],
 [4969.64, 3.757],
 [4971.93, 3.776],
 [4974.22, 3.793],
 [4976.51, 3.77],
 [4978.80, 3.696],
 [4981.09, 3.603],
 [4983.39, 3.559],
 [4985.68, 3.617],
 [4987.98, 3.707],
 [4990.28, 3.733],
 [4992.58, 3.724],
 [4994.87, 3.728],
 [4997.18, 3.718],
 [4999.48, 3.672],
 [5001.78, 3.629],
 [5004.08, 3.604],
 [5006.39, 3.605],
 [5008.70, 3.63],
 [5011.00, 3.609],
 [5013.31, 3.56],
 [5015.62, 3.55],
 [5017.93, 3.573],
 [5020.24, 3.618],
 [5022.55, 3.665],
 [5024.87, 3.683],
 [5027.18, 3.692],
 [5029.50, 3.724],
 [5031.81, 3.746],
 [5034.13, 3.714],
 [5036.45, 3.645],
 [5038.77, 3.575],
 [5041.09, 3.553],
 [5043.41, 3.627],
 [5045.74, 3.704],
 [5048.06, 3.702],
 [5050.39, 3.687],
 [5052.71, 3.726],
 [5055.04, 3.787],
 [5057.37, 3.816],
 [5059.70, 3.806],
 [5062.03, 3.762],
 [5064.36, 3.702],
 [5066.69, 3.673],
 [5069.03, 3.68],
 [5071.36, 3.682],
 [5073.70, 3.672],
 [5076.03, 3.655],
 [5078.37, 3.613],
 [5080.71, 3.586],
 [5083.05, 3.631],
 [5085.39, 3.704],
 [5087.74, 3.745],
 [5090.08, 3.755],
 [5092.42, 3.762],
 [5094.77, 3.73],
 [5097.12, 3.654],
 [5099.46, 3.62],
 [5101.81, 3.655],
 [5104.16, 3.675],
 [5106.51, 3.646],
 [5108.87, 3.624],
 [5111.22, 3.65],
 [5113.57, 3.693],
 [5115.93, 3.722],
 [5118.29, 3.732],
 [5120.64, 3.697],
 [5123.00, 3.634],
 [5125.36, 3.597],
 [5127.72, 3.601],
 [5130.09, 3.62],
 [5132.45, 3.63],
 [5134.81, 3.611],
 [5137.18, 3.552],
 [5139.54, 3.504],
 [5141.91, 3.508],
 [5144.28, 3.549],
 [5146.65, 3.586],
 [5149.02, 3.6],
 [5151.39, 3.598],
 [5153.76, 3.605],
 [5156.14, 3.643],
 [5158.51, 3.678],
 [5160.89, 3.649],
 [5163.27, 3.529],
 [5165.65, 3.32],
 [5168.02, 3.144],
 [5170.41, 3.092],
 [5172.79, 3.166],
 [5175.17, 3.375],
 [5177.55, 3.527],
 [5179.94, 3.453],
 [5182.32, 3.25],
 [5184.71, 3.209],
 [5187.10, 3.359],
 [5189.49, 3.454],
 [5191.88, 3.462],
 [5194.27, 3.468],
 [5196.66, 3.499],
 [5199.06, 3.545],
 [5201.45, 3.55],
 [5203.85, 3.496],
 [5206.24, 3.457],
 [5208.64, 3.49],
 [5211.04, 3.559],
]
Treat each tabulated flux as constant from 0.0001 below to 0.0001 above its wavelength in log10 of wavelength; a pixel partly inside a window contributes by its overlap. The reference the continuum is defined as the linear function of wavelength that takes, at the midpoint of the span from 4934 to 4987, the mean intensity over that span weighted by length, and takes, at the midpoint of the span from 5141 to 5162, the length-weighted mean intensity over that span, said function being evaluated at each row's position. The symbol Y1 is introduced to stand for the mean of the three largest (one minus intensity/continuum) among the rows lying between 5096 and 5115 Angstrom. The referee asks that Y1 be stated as 0.002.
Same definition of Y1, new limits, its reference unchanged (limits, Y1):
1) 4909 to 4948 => 0.033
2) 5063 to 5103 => 0.013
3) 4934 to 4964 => 0.017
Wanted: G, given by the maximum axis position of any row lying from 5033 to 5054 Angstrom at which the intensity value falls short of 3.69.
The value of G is 5050.39 Angstrom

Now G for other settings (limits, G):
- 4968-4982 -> 4981.09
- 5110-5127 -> 5125.36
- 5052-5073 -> 5071.36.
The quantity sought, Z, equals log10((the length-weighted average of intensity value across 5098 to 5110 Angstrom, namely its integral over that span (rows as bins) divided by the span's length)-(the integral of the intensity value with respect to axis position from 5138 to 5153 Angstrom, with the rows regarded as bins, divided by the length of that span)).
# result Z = -1.1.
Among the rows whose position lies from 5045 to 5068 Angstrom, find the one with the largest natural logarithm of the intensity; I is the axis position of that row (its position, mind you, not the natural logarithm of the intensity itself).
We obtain 5057.37 Angstrom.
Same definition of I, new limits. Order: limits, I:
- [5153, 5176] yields 5158.51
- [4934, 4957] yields 4951.36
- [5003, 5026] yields 5024.87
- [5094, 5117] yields 5094.77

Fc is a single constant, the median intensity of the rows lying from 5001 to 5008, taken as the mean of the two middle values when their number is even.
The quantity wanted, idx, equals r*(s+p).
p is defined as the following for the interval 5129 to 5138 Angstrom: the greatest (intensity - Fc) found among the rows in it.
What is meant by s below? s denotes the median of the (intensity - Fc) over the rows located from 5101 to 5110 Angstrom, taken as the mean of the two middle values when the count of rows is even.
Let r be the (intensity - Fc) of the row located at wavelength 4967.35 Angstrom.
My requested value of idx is 0.011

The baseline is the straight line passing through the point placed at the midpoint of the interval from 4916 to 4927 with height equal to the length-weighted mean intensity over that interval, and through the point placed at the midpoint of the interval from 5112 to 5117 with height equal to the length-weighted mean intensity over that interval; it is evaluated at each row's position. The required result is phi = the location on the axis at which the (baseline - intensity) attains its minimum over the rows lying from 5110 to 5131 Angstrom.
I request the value 5118.29 Angstrom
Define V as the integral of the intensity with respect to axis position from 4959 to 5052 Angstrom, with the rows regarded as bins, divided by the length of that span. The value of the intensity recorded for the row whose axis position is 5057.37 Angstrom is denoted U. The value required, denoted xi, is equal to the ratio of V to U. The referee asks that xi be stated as 0.96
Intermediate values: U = 3.816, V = 3.68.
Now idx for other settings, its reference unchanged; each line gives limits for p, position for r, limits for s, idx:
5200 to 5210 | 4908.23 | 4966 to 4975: 0.018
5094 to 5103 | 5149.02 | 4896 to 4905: -0.002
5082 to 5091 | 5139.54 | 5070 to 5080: -0.021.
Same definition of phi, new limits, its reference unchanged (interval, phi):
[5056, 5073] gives 5057.37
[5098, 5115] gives 5113.57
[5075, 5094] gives 5092.42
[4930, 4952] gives 4951.36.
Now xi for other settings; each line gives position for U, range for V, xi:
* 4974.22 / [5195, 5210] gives 0.92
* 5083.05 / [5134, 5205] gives 0.95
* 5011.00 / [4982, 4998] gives 1.02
